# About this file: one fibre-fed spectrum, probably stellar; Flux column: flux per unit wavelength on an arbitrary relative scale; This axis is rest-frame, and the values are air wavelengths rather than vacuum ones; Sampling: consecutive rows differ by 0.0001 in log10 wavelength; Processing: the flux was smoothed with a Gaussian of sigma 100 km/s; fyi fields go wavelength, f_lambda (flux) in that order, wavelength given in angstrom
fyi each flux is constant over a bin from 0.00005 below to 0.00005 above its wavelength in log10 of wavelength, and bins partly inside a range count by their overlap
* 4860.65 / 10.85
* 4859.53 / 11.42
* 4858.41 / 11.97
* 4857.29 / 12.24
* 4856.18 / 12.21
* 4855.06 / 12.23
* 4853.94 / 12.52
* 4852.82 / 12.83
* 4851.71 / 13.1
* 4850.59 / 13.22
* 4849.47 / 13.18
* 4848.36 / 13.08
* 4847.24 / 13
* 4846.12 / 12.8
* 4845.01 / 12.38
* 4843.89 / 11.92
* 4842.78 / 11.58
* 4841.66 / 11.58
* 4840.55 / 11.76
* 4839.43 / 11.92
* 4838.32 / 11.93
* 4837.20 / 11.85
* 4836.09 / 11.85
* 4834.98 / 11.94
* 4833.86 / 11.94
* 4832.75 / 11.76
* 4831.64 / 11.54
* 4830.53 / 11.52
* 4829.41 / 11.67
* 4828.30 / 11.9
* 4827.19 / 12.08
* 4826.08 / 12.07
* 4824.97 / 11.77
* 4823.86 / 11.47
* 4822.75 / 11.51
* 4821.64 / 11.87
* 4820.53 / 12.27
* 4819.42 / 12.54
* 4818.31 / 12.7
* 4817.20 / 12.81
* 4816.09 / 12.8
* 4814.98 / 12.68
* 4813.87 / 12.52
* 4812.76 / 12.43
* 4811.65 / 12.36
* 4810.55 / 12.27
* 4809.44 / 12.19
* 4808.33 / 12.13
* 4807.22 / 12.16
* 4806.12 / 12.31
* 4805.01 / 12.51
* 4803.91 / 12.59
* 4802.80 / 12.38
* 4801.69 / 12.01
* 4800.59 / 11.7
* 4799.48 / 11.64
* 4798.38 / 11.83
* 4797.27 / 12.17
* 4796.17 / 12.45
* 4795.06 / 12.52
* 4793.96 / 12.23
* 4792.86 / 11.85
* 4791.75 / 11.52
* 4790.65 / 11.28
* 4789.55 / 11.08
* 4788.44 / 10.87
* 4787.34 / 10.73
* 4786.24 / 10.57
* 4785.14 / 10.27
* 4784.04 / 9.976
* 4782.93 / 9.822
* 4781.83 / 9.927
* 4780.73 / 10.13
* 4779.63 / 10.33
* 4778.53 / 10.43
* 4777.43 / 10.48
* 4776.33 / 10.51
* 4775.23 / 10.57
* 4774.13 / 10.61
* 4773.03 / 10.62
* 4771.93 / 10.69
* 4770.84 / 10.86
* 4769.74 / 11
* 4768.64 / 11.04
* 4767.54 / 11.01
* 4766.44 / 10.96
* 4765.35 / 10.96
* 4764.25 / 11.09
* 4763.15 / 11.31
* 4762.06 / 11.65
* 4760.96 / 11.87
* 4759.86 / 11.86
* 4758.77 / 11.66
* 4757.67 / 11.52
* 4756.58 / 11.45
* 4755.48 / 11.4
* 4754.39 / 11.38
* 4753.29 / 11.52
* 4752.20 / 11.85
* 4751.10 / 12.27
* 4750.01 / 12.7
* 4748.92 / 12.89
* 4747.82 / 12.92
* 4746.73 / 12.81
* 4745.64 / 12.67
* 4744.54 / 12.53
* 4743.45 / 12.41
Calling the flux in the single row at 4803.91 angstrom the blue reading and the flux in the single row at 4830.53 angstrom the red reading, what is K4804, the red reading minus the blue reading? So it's -1.1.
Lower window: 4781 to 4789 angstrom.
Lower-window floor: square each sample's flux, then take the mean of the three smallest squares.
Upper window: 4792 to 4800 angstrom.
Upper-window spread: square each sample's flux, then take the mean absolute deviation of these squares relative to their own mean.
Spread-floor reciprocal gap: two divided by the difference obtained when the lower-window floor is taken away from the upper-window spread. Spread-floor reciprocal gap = -0.0219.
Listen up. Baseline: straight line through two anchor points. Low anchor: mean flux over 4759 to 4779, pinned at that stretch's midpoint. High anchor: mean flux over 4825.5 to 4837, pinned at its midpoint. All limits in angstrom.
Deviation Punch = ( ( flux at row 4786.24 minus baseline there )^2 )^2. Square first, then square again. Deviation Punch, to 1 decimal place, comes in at 0.2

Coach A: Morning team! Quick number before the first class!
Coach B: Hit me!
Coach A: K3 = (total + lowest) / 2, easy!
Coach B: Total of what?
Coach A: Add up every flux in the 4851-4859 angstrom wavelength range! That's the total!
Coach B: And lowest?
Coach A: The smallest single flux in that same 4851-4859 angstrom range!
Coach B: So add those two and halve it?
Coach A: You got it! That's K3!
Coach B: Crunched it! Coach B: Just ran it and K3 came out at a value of 49.5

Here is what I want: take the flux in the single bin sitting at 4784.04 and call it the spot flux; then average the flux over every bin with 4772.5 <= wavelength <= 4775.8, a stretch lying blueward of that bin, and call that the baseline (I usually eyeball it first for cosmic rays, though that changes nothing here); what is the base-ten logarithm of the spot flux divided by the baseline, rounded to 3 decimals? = -0.026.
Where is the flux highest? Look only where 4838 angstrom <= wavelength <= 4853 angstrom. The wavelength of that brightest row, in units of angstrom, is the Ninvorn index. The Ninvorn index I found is 4850.59 angstrom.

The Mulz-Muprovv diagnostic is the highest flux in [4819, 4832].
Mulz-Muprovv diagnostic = 12.54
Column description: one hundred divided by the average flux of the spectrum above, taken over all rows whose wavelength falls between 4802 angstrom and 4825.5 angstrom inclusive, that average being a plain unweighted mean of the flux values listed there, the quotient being 8.13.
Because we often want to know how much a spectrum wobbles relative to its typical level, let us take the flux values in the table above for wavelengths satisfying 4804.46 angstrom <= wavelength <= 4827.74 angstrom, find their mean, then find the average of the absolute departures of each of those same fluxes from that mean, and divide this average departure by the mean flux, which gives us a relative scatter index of 0.0240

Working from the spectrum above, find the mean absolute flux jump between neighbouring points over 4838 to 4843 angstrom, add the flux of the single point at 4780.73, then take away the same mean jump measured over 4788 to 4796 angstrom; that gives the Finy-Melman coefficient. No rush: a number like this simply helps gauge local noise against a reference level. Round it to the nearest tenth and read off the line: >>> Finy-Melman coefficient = 9.9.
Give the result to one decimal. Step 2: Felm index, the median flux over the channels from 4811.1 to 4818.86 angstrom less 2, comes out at 10.7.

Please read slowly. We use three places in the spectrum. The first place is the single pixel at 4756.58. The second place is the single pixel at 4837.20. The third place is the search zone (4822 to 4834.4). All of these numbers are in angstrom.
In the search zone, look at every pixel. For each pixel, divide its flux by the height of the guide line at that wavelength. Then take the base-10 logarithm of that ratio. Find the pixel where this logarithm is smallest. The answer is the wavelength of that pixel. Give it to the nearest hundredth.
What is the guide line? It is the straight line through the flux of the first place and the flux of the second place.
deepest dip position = 4823.86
